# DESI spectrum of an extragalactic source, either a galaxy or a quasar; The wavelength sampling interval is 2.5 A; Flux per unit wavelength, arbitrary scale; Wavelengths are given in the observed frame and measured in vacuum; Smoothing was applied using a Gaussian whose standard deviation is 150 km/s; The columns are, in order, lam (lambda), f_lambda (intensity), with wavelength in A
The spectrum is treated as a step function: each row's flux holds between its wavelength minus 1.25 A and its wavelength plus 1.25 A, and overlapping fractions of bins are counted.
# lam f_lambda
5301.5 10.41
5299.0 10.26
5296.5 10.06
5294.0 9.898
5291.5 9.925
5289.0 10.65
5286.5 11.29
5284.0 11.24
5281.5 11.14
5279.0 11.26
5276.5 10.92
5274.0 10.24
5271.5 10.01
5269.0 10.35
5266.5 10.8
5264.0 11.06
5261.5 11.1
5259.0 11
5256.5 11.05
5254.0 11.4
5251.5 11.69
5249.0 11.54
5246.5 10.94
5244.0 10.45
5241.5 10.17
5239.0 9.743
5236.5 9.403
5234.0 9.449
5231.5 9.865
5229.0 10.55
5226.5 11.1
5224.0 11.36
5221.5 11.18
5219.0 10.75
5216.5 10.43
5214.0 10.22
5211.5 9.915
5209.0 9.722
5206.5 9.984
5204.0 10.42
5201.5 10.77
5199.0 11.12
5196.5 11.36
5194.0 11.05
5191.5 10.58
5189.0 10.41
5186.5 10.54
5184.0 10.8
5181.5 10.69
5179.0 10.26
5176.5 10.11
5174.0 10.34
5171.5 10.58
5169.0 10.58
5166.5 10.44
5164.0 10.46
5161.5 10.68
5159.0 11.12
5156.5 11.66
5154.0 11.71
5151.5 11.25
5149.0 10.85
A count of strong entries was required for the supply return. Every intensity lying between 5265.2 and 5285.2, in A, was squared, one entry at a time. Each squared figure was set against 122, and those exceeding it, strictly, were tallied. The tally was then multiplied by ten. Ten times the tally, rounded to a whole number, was 30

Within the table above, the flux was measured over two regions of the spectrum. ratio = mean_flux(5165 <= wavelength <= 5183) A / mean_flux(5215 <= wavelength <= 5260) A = 0.98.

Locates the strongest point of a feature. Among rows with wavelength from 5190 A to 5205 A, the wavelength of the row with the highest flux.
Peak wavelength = 5196.5 A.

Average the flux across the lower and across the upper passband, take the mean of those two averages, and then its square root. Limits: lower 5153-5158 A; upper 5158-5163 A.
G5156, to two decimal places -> 3.36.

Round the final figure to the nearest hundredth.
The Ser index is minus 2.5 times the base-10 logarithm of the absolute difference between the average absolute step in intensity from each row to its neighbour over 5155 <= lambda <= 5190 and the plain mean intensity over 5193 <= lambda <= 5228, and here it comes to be -2.55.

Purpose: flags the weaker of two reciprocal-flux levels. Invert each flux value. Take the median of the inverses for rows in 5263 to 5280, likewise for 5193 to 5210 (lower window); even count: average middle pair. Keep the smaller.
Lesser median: 0.0926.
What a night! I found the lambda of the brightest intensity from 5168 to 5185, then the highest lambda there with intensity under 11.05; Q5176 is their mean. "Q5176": 5184.0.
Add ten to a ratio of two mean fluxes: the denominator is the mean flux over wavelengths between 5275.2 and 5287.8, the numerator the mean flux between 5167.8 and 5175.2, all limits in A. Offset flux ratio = 10.9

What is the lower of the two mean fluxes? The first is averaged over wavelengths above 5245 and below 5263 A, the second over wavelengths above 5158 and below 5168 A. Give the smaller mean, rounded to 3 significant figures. 10.7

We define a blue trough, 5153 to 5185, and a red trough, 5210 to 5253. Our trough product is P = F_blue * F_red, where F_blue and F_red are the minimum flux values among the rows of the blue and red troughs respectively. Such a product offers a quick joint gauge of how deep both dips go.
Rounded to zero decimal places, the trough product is 95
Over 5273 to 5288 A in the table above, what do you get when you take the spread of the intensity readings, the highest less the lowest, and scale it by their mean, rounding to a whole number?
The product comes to 12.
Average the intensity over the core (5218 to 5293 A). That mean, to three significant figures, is 10.7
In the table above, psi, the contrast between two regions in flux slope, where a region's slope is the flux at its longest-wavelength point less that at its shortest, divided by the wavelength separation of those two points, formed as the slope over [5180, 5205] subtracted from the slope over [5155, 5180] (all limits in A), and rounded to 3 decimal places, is -0.050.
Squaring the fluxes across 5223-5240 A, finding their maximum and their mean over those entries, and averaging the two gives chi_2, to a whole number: 117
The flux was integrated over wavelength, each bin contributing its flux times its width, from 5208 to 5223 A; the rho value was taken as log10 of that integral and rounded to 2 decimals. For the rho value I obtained 2.19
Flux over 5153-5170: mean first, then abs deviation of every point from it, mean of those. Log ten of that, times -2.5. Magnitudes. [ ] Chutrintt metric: 0.82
